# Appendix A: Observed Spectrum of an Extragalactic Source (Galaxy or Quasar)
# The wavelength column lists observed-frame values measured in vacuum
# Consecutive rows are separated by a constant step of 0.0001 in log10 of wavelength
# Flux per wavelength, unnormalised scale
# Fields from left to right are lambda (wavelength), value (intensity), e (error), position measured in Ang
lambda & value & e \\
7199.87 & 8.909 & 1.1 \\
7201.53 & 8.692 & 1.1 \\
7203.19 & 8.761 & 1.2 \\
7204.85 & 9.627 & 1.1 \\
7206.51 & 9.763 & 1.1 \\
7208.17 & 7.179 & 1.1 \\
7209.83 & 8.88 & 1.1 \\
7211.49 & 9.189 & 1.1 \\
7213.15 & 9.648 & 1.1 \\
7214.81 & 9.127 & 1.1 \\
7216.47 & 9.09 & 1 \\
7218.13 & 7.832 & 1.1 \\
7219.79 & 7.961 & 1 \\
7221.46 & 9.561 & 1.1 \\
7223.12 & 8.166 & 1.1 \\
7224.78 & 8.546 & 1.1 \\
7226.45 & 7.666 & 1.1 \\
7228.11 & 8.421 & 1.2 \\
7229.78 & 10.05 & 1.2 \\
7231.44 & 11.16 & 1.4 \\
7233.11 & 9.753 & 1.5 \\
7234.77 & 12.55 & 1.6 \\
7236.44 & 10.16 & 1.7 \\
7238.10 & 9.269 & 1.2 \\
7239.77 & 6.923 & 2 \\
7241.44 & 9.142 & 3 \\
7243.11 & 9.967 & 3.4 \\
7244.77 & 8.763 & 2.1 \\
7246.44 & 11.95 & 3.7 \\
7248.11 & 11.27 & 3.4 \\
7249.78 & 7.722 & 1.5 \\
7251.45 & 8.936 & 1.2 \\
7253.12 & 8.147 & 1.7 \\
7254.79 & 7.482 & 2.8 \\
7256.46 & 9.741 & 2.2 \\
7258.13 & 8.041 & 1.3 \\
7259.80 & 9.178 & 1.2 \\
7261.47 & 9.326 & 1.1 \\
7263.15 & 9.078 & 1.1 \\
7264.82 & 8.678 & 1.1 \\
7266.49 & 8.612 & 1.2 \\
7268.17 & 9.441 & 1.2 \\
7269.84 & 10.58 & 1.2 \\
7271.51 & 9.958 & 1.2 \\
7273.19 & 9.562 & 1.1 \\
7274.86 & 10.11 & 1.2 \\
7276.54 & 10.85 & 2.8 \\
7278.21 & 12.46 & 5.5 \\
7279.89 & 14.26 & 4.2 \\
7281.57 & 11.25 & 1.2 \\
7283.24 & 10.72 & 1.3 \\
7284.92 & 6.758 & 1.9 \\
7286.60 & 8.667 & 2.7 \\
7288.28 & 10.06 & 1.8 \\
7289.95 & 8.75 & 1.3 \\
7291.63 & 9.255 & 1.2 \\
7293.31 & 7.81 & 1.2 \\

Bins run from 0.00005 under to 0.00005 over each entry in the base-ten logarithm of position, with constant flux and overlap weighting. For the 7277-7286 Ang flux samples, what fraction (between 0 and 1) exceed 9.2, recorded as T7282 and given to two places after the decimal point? 0.80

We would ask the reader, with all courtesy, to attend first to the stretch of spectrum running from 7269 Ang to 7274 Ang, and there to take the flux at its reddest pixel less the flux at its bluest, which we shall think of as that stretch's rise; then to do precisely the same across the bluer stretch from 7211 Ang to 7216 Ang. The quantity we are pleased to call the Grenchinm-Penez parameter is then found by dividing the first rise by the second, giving 16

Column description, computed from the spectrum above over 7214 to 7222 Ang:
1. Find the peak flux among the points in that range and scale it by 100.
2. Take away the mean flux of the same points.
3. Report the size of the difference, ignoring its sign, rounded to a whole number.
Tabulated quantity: 947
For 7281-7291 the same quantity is 1116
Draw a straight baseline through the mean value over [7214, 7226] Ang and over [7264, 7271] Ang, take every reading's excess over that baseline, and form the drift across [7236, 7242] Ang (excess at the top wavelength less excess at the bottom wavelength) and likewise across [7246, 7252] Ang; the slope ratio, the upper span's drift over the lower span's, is 2.8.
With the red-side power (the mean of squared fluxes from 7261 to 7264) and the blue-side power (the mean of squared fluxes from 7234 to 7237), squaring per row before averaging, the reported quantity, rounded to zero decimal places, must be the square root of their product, 105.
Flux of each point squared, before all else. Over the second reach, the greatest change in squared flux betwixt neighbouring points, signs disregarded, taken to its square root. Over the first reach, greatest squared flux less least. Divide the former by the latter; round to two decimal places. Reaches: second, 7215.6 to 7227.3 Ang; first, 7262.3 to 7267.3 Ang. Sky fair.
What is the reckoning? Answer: 0.64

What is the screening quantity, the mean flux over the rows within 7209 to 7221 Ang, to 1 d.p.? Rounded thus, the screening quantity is 8.8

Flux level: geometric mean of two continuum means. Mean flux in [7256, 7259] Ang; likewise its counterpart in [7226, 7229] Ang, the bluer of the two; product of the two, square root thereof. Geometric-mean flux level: 8.5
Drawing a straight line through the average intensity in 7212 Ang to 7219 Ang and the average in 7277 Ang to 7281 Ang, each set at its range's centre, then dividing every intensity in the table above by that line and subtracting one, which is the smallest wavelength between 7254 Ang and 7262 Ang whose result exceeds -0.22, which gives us 7256.46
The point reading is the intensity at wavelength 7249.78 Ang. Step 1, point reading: 7.722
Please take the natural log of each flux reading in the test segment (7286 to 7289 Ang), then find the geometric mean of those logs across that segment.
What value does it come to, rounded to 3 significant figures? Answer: 2.23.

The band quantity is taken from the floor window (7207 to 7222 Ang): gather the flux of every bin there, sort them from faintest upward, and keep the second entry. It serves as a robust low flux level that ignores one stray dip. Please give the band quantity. 7.832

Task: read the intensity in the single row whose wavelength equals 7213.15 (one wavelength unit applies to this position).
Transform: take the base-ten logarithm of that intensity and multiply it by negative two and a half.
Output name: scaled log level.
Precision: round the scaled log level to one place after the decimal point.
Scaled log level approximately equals -2.5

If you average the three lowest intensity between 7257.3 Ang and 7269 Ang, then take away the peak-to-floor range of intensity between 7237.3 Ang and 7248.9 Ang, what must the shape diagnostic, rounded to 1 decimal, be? 3.4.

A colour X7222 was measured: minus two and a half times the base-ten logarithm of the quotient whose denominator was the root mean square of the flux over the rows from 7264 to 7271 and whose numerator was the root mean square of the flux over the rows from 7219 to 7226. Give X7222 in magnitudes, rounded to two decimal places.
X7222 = 0.09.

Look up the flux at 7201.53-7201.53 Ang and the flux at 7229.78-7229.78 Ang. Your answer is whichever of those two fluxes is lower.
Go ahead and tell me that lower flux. 8.7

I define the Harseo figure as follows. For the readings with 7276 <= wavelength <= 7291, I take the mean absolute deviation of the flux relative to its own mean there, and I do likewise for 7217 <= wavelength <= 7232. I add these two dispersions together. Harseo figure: 2.61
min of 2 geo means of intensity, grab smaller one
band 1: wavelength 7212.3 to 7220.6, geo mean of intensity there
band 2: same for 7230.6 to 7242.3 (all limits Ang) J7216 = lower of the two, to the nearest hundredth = 8.70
